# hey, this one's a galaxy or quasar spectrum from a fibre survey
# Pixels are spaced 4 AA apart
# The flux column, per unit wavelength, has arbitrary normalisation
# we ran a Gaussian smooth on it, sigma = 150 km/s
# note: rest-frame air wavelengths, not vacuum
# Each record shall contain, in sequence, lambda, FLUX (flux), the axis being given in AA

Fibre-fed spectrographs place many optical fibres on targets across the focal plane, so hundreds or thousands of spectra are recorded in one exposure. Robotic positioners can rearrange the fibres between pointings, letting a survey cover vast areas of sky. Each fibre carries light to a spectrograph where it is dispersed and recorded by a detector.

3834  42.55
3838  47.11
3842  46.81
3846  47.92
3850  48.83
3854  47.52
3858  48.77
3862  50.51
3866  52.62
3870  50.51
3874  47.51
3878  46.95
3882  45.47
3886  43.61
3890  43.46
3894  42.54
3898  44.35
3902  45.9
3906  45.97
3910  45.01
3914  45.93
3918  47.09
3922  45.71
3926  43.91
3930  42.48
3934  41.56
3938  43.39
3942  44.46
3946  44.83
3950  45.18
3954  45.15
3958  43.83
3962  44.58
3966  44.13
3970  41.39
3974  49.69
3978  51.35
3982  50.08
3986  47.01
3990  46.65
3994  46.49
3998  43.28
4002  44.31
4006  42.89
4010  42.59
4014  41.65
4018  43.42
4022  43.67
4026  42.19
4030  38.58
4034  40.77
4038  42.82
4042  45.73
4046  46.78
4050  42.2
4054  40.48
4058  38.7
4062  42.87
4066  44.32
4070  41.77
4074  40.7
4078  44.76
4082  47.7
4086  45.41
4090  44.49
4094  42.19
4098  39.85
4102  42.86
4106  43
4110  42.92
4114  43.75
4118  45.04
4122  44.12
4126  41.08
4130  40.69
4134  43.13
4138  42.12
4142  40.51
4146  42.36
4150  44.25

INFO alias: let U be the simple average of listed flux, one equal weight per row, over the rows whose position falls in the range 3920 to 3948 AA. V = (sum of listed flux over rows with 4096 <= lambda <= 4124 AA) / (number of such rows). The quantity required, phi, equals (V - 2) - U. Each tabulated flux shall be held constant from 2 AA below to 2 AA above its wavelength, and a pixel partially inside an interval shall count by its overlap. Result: -2.7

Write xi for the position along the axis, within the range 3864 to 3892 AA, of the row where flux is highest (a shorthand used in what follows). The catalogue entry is 3866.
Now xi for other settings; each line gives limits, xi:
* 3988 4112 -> 4082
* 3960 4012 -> 3978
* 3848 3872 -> 3866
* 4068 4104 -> 4082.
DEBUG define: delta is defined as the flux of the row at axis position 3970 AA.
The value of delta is 41.39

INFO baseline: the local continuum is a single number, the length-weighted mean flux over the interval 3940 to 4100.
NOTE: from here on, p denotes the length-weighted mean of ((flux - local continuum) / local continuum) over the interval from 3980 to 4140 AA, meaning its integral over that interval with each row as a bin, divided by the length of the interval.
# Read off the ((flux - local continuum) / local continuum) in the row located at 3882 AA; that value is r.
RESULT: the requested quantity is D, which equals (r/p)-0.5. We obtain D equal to -2.8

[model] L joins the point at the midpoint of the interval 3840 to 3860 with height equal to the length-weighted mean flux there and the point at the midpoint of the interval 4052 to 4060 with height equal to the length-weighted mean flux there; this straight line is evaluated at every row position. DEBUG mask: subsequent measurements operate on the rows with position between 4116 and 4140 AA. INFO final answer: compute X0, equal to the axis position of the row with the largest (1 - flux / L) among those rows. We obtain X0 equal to 4130 AA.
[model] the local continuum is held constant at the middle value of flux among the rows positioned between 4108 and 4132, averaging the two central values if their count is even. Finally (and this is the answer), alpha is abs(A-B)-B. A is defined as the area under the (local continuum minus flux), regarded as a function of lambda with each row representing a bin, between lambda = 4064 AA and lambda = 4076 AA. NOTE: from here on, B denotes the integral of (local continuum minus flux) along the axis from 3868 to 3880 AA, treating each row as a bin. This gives 133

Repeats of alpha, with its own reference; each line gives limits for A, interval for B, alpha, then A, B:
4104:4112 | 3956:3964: 17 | 3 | -7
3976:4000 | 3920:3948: 99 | -99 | -12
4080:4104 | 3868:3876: 81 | -10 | -45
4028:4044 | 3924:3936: 5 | 22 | 8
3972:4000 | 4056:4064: 125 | -125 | 20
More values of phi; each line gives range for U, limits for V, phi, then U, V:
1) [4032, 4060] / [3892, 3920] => 0.8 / 42.5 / 45.3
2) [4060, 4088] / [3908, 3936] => -1.4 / 43.9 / 44.5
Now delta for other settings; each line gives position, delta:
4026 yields 42.19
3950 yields 45.18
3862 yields 50.51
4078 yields 44.76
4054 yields 40.48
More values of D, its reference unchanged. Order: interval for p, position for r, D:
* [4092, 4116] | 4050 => 0.6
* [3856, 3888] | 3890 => -0.6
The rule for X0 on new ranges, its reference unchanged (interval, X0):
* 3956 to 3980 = 3970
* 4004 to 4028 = 4014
